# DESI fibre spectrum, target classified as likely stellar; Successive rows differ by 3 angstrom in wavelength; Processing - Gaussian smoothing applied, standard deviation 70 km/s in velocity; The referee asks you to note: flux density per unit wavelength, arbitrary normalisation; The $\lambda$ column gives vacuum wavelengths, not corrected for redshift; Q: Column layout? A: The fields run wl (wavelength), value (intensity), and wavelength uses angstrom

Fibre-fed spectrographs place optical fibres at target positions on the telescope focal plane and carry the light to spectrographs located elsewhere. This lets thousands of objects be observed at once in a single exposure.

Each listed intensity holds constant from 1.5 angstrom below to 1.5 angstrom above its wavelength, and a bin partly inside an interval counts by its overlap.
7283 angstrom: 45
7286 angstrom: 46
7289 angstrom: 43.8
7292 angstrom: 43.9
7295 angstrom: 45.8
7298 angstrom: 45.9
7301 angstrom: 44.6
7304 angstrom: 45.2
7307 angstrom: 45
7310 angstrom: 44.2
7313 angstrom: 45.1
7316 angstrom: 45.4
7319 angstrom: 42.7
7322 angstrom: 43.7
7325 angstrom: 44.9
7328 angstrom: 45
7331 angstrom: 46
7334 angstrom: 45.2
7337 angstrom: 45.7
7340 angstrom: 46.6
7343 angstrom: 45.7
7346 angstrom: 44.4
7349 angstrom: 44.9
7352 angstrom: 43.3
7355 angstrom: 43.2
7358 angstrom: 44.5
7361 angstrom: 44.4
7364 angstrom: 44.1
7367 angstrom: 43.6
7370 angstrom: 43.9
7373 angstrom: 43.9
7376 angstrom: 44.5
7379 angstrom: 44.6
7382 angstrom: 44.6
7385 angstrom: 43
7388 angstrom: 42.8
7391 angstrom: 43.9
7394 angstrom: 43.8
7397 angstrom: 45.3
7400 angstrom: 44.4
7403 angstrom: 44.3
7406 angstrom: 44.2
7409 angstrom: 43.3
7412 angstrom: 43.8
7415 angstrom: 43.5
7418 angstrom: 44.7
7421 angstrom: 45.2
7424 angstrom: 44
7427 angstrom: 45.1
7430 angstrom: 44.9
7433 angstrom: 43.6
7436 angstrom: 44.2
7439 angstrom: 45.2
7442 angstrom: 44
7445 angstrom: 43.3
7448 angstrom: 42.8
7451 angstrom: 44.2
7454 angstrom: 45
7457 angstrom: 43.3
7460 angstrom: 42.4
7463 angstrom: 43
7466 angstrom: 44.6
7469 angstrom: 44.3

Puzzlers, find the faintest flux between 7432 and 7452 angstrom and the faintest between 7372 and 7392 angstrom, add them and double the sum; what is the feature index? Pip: 171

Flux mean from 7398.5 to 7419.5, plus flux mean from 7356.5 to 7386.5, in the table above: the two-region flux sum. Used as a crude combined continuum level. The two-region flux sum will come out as 88.1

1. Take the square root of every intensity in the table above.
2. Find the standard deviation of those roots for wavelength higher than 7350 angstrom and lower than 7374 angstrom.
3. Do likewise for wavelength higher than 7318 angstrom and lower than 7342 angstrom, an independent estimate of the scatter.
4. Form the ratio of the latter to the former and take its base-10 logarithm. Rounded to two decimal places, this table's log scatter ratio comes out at 0.42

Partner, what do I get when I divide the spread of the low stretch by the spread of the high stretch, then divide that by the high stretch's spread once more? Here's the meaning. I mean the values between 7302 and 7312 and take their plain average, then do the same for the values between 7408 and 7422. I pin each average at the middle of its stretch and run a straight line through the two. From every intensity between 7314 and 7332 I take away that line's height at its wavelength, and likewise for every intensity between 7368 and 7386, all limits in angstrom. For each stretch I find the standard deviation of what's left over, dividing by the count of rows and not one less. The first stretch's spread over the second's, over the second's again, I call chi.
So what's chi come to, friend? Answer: 3.5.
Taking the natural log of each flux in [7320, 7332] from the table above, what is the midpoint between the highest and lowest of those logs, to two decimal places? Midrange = 3.80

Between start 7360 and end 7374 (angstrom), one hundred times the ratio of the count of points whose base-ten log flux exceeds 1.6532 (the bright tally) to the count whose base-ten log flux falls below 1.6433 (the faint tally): 0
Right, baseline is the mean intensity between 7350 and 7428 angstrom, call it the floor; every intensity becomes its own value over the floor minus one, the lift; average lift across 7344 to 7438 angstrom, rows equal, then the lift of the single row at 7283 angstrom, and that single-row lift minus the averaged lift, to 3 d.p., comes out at 0.020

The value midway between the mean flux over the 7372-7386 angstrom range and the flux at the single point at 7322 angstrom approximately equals 43.9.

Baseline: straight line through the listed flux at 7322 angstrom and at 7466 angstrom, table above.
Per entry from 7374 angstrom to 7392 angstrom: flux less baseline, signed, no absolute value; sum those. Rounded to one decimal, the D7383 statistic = -1.1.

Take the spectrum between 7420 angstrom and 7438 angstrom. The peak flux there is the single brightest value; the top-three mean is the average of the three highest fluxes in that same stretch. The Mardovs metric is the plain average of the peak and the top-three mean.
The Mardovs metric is 45.1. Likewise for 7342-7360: 45.4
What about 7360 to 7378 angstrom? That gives 44.4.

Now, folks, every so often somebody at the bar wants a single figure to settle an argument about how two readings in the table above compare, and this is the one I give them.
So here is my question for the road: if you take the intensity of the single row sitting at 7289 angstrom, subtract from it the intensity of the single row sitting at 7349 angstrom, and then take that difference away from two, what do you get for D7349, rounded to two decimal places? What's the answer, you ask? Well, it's 3.10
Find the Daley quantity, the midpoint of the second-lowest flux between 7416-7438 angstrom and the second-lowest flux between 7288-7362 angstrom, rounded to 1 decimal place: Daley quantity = 43.6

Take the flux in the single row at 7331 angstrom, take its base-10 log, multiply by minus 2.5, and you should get -4.16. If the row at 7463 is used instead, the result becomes -4.08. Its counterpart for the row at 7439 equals -4.14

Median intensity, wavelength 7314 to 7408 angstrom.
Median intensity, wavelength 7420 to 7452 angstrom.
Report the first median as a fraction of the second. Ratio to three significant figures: 1.00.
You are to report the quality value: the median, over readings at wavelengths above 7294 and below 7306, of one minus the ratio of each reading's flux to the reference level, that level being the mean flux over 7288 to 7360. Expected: -0.016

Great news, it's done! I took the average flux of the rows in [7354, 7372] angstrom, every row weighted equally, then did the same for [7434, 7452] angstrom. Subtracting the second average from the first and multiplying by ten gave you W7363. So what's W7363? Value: 0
